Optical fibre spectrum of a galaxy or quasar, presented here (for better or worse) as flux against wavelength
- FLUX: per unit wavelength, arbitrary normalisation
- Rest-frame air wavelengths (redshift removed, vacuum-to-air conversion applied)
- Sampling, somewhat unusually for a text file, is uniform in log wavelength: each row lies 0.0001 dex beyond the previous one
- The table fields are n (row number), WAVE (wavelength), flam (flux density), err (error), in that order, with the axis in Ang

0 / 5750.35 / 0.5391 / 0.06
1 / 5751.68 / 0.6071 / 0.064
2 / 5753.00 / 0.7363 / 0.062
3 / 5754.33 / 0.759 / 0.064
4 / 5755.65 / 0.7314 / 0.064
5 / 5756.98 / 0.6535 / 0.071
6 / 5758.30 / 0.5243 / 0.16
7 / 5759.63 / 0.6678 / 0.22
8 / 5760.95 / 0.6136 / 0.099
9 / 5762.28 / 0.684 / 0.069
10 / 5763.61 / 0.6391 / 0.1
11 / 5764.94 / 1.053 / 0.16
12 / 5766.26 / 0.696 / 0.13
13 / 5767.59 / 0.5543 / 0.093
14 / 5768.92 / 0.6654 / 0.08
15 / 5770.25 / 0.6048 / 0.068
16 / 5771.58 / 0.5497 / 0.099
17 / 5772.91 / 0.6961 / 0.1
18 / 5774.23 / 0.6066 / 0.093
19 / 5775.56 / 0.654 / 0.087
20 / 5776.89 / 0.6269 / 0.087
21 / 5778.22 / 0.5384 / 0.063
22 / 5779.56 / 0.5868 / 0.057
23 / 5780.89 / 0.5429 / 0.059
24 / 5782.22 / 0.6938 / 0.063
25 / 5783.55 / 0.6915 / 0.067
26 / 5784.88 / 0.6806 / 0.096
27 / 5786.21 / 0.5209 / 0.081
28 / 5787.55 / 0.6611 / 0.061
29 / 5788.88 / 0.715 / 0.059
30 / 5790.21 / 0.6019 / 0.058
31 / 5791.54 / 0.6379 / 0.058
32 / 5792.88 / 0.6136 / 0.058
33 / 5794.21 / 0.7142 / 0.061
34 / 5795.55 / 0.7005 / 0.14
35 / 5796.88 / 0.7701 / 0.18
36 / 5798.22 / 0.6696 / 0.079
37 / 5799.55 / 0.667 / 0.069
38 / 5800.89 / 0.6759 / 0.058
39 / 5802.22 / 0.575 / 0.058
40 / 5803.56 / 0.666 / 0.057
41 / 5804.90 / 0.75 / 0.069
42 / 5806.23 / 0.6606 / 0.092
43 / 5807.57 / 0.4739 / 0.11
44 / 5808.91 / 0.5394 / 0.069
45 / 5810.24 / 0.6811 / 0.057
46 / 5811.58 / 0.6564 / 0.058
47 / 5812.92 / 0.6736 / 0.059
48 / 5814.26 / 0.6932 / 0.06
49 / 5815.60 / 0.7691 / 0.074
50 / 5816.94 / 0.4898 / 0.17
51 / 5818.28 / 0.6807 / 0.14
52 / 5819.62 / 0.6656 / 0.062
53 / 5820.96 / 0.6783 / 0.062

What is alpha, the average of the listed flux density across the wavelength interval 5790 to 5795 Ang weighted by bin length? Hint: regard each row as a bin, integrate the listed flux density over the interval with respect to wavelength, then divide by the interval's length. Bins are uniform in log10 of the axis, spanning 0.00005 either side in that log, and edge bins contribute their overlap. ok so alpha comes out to 0.646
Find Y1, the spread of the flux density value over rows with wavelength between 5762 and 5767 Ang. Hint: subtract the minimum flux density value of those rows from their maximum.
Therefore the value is 0.414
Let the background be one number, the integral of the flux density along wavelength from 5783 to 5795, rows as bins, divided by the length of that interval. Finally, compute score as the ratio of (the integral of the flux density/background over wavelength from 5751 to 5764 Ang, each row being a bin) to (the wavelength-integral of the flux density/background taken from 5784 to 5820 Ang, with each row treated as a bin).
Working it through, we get 0.4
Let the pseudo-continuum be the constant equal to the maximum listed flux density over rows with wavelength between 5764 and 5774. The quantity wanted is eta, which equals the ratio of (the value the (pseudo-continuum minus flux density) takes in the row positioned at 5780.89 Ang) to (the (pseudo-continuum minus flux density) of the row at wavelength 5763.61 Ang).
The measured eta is 1.23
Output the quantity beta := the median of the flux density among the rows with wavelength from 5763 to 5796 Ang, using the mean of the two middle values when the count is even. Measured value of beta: 0.6391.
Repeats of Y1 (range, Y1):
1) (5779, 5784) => 0.151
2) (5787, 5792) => 0.113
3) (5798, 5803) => 0.101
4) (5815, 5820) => 0.279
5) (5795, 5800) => 0.103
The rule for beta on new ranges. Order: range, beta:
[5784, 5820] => 0.6670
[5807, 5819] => 0.6736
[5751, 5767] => 0.6759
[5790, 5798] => 0.6692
